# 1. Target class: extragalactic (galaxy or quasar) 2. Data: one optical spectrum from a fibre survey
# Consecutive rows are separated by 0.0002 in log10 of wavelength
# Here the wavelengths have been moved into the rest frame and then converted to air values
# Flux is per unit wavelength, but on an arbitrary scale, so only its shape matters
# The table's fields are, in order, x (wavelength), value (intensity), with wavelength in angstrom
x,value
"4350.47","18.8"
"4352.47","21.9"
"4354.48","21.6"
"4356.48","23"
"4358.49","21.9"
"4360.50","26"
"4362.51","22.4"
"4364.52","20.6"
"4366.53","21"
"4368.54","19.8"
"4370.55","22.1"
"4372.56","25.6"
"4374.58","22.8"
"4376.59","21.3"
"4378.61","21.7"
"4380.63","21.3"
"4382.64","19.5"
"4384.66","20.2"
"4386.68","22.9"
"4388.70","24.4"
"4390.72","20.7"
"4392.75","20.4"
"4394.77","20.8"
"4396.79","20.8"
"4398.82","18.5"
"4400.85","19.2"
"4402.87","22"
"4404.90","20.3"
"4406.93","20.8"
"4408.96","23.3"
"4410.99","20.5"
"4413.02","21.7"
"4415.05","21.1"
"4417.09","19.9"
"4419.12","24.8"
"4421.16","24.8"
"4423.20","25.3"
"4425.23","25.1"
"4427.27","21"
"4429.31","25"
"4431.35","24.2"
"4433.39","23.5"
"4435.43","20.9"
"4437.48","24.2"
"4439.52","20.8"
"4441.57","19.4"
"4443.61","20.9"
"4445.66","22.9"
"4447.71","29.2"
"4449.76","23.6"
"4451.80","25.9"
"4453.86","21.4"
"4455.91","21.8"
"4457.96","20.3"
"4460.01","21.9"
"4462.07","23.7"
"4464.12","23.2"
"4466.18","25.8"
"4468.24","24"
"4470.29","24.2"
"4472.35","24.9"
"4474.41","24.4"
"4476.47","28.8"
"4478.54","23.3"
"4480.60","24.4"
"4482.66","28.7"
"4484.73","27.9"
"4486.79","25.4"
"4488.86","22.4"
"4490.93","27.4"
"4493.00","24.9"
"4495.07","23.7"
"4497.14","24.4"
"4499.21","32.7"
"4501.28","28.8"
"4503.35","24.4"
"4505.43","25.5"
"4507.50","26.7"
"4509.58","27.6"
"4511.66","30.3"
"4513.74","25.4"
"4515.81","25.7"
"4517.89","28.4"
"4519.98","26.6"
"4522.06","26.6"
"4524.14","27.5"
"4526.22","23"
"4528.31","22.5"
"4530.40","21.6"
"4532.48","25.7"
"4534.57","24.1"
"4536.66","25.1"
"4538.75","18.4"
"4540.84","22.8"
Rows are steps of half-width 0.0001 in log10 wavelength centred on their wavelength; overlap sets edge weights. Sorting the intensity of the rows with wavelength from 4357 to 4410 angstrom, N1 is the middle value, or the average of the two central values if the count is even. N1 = 21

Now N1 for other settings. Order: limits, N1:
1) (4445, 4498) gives 24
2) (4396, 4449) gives 21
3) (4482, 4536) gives 26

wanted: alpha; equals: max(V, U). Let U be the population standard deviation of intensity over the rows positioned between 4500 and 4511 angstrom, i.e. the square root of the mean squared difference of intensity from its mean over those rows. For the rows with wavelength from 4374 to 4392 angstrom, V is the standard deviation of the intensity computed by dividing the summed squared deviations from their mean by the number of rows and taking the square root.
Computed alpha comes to 1.5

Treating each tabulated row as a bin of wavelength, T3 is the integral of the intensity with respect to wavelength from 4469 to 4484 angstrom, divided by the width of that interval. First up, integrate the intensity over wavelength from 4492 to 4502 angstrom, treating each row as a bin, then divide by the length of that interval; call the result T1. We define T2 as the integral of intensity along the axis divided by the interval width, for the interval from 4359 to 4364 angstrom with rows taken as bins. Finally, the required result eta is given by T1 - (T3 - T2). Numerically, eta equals 25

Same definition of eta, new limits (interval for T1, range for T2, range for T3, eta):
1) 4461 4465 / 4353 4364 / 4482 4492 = 20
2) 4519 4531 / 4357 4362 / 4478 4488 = 22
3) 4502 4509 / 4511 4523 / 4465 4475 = 28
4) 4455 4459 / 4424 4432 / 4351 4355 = 24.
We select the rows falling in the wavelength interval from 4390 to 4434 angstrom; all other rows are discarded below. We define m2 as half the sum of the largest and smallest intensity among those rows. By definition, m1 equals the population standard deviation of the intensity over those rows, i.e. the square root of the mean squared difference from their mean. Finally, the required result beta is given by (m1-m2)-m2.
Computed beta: -42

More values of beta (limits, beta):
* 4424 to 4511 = -49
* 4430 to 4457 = -46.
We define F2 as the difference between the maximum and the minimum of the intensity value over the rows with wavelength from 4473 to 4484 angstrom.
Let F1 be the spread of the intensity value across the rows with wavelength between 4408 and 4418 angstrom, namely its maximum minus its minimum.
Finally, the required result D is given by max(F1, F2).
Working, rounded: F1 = 3.4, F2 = 5.5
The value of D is 5.50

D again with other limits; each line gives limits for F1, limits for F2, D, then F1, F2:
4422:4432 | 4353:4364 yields 4.40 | 4.3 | 4.4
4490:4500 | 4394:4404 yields 9.00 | 9.0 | 3.5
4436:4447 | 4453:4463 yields 4.80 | 4.8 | 3.4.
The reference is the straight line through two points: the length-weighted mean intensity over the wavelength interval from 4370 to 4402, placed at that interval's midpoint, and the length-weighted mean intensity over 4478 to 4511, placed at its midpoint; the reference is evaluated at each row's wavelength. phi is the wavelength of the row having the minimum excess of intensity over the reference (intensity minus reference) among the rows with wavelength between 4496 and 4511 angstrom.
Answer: 4503.35 angstrom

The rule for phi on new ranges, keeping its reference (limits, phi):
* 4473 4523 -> 4488.86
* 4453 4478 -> 4457.96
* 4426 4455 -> 4441.57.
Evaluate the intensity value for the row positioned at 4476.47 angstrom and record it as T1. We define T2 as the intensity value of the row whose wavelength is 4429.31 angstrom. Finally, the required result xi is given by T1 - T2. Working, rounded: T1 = 28.8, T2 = 25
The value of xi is 4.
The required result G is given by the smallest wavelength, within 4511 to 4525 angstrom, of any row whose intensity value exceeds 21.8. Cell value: 4511.66 angstrom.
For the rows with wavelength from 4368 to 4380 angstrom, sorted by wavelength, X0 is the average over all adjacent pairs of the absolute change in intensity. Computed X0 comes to 2.1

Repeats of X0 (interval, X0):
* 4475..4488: 2.8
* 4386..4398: 1.2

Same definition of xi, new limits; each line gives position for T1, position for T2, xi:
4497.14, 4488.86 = 2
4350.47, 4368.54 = -1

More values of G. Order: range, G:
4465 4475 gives 4466.18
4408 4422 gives 4408.96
